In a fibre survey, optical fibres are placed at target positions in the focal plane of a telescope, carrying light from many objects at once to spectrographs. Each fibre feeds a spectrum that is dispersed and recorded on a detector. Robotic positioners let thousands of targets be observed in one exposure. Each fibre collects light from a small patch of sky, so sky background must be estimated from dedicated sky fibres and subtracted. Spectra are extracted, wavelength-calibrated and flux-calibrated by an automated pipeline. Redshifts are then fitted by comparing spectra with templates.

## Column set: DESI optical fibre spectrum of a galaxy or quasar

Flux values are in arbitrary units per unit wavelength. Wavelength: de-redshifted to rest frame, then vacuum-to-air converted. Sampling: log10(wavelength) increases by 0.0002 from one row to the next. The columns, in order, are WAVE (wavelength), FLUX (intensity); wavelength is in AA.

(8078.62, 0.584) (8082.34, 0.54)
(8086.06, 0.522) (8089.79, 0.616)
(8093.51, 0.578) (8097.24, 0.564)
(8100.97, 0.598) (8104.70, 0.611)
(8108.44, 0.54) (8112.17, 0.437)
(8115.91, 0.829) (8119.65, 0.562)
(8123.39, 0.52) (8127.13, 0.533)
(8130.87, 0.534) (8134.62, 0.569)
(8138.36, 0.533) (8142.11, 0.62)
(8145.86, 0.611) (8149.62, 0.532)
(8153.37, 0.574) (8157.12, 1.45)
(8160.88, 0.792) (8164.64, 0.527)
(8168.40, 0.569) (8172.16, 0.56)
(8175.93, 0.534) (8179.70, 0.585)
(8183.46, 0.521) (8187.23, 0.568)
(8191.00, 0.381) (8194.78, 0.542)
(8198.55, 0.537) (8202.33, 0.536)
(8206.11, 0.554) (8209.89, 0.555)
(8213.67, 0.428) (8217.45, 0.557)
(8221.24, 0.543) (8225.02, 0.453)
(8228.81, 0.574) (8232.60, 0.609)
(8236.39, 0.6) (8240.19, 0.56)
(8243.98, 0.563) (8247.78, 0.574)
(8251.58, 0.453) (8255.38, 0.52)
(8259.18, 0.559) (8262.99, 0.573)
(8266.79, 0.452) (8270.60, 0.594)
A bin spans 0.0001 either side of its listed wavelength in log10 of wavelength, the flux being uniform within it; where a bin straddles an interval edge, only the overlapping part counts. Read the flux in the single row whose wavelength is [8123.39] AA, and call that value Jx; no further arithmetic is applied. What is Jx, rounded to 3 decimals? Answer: 0.520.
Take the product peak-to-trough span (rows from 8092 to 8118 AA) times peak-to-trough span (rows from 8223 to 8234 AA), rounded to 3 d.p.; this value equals 0.061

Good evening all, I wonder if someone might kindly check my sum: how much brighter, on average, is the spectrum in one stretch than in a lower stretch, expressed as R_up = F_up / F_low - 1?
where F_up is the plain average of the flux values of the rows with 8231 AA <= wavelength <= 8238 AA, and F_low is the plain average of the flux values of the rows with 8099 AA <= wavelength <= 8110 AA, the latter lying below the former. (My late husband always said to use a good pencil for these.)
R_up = 0.04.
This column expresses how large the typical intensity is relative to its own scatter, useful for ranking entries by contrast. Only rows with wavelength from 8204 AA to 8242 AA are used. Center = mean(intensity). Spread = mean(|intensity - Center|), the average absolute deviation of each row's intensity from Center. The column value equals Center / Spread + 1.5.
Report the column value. 15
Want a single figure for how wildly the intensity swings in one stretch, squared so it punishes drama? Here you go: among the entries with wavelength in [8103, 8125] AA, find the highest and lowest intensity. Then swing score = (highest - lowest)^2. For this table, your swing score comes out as 0.154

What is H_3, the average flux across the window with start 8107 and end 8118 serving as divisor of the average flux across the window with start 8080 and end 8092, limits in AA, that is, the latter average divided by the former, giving 0.93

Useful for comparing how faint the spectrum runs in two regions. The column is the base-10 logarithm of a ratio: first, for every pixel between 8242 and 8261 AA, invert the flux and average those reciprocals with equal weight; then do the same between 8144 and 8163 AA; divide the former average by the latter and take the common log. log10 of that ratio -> 0.12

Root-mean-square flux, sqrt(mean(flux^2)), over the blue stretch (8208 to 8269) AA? 0.54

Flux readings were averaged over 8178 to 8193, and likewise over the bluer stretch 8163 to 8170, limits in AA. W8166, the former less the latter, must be -0.03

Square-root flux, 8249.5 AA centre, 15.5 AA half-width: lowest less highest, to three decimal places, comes -0.102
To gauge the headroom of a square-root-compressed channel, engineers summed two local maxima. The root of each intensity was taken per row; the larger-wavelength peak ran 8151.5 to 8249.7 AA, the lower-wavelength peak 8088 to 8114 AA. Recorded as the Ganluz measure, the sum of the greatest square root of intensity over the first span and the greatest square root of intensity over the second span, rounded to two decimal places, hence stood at 1.99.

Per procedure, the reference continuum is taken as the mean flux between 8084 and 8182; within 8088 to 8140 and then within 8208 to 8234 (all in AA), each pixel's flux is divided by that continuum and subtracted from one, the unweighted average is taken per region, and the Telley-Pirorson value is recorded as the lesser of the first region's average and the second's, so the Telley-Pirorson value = 0.06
